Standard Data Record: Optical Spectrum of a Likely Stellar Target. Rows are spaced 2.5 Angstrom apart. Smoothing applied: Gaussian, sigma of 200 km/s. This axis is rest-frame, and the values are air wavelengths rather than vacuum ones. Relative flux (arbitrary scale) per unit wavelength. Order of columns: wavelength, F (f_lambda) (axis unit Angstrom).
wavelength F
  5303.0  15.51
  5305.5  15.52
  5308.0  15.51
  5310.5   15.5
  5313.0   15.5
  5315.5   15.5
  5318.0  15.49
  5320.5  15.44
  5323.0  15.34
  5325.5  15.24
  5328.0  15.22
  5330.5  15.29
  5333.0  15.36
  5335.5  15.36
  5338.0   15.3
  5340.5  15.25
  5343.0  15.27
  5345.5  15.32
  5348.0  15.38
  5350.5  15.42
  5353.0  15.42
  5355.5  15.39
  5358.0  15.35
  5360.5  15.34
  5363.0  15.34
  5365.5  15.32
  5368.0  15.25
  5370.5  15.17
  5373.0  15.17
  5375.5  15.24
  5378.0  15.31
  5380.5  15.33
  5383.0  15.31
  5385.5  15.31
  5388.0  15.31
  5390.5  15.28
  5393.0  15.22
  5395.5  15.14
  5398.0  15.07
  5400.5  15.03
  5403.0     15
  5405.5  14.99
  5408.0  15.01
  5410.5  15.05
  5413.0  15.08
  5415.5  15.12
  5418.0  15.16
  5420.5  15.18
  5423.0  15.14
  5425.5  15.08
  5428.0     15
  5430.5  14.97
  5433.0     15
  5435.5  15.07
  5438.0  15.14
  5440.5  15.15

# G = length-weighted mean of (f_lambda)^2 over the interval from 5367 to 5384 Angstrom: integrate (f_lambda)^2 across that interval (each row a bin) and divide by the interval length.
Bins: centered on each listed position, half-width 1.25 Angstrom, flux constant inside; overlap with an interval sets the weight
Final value 233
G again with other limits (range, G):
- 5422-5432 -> 226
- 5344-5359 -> 237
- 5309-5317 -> 240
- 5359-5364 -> 235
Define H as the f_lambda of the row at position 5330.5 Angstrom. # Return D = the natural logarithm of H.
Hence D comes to 2.73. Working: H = 15.29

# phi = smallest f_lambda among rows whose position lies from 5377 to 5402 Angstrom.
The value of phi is 15.03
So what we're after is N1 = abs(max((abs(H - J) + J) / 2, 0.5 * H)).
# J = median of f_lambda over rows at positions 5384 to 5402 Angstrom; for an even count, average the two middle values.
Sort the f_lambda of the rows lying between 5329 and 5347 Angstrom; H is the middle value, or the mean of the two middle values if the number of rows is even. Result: 7.65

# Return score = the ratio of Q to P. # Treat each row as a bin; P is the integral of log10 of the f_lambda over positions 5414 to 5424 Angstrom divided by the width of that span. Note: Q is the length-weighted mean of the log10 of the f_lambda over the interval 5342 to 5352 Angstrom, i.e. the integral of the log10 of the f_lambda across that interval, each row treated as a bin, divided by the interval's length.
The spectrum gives 1.00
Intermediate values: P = 1.18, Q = 1.186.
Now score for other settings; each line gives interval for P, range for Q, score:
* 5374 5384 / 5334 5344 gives 1.00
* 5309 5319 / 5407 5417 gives 0.99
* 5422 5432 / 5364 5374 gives 1.00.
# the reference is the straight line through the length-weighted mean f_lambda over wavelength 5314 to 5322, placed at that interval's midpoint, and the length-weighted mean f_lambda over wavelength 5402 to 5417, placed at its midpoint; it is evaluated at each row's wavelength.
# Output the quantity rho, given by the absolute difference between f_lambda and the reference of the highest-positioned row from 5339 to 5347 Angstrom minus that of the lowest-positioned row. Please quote -0.09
